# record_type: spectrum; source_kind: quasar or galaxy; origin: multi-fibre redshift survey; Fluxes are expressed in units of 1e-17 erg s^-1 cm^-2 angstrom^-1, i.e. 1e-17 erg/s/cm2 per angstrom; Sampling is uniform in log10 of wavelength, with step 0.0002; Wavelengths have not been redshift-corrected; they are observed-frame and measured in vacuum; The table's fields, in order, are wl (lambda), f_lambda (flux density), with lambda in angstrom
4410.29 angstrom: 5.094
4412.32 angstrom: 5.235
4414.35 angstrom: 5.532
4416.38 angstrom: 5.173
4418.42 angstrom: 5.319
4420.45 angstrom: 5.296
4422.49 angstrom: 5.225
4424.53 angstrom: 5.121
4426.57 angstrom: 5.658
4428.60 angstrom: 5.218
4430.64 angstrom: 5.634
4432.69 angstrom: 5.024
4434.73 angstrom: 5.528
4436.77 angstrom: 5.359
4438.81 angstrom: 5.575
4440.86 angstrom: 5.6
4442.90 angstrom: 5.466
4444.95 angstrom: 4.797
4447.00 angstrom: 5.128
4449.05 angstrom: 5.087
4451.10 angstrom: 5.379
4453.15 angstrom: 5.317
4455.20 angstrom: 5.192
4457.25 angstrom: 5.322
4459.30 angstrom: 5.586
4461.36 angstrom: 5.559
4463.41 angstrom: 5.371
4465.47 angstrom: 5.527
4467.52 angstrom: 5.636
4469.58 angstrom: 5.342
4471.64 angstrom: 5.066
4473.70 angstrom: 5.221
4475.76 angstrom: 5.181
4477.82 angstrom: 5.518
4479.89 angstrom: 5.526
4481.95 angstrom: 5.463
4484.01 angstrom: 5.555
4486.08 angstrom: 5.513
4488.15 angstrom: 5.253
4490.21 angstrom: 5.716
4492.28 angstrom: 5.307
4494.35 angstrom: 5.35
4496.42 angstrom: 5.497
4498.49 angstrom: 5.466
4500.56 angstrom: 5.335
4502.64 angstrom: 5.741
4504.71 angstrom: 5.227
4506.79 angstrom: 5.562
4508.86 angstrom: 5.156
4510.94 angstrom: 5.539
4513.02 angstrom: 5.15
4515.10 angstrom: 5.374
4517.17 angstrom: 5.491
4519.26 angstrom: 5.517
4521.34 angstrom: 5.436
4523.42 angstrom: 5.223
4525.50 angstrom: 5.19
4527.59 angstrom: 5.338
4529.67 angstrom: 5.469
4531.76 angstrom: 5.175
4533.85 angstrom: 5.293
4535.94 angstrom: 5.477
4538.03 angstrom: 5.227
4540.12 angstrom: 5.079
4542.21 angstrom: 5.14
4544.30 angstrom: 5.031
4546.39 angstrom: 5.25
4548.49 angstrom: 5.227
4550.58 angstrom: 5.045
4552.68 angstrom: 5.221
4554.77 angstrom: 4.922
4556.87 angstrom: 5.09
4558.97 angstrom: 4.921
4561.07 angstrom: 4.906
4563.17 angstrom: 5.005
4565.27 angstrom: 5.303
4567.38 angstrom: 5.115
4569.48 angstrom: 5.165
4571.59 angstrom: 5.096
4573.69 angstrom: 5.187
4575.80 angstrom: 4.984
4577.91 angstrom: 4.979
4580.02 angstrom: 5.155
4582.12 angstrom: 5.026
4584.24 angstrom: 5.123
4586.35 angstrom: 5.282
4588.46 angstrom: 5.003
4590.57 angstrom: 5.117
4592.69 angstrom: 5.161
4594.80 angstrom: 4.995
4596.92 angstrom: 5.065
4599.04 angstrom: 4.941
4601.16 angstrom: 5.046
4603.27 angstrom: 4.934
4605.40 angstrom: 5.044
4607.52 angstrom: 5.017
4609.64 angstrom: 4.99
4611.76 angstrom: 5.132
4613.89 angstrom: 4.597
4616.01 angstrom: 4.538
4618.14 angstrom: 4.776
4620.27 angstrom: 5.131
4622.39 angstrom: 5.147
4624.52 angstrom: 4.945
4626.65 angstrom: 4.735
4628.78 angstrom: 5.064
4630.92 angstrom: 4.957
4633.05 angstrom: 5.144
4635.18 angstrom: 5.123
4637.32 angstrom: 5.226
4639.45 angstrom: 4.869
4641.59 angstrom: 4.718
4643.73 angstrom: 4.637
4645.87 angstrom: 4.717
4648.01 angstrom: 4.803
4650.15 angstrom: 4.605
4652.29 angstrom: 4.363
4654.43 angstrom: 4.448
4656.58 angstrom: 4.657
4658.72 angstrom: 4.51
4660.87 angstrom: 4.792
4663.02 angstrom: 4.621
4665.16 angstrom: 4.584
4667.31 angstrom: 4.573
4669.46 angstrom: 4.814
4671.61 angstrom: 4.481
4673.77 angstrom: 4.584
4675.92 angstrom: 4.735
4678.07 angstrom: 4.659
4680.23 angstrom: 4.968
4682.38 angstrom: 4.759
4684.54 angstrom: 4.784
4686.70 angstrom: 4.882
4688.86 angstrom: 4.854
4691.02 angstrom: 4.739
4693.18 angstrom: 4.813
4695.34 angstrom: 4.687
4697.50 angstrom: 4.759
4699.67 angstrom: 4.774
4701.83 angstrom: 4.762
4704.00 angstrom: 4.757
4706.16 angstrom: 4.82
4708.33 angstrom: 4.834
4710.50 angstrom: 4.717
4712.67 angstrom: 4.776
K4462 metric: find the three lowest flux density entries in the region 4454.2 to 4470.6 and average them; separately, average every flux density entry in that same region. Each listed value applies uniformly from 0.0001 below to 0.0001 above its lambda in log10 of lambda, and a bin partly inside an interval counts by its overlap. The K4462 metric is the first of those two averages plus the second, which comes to 10.7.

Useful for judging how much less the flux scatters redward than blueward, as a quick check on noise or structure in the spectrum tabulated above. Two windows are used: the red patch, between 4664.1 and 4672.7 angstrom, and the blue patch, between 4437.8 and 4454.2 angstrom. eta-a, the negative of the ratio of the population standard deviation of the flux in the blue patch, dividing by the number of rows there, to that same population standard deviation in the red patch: -2.09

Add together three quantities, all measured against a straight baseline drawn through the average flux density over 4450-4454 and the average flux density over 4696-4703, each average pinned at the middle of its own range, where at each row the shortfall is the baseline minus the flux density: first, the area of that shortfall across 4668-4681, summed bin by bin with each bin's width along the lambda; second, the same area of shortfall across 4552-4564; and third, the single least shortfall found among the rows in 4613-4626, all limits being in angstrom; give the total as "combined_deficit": 2.4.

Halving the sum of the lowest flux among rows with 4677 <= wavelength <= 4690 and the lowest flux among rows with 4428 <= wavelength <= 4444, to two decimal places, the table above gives 4.84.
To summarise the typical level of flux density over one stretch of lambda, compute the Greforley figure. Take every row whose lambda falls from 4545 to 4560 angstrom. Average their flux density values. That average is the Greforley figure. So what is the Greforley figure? 5.10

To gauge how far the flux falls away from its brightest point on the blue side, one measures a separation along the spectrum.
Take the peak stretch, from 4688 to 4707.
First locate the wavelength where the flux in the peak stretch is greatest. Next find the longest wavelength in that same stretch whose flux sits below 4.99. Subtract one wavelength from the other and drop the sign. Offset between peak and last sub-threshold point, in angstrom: 17.3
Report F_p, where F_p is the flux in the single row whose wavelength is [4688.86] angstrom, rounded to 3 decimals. 4.854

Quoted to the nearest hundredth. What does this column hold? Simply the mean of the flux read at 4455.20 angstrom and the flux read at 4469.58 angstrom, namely 5.27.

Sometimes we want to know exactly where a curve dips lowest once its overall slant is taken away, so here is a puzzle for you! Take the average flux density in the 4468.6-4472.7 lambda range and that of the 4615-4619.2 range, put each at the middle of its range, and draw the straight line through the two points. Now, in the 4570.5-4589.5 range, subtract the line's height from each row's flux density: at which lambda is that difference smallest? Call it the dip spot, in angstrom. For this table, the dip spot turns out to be 4575.80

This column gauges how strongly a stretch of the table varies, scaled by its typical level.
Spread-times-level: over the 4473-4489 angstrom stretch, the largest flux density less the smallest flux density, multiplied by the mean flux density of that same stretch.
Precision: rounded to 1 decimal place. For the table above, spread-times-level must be 2.0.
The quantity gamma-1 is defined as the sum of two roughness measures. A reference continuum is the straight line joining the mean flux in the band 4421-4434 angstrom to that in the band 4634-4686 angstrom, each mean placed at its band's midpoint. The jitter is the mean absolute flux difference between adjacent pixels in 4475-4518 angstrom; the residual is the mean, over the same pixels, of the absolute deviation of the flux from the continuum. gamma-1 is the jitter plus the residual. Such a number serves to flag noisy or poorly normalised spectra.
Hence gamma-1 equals 0.53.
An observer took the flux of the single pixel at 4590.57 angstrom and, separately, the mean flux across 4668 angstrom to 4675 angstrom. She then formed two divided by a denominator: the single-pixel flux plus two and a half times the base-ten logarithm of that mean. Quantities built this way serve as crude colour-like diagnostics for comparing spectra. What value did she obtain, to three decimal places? 0.295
